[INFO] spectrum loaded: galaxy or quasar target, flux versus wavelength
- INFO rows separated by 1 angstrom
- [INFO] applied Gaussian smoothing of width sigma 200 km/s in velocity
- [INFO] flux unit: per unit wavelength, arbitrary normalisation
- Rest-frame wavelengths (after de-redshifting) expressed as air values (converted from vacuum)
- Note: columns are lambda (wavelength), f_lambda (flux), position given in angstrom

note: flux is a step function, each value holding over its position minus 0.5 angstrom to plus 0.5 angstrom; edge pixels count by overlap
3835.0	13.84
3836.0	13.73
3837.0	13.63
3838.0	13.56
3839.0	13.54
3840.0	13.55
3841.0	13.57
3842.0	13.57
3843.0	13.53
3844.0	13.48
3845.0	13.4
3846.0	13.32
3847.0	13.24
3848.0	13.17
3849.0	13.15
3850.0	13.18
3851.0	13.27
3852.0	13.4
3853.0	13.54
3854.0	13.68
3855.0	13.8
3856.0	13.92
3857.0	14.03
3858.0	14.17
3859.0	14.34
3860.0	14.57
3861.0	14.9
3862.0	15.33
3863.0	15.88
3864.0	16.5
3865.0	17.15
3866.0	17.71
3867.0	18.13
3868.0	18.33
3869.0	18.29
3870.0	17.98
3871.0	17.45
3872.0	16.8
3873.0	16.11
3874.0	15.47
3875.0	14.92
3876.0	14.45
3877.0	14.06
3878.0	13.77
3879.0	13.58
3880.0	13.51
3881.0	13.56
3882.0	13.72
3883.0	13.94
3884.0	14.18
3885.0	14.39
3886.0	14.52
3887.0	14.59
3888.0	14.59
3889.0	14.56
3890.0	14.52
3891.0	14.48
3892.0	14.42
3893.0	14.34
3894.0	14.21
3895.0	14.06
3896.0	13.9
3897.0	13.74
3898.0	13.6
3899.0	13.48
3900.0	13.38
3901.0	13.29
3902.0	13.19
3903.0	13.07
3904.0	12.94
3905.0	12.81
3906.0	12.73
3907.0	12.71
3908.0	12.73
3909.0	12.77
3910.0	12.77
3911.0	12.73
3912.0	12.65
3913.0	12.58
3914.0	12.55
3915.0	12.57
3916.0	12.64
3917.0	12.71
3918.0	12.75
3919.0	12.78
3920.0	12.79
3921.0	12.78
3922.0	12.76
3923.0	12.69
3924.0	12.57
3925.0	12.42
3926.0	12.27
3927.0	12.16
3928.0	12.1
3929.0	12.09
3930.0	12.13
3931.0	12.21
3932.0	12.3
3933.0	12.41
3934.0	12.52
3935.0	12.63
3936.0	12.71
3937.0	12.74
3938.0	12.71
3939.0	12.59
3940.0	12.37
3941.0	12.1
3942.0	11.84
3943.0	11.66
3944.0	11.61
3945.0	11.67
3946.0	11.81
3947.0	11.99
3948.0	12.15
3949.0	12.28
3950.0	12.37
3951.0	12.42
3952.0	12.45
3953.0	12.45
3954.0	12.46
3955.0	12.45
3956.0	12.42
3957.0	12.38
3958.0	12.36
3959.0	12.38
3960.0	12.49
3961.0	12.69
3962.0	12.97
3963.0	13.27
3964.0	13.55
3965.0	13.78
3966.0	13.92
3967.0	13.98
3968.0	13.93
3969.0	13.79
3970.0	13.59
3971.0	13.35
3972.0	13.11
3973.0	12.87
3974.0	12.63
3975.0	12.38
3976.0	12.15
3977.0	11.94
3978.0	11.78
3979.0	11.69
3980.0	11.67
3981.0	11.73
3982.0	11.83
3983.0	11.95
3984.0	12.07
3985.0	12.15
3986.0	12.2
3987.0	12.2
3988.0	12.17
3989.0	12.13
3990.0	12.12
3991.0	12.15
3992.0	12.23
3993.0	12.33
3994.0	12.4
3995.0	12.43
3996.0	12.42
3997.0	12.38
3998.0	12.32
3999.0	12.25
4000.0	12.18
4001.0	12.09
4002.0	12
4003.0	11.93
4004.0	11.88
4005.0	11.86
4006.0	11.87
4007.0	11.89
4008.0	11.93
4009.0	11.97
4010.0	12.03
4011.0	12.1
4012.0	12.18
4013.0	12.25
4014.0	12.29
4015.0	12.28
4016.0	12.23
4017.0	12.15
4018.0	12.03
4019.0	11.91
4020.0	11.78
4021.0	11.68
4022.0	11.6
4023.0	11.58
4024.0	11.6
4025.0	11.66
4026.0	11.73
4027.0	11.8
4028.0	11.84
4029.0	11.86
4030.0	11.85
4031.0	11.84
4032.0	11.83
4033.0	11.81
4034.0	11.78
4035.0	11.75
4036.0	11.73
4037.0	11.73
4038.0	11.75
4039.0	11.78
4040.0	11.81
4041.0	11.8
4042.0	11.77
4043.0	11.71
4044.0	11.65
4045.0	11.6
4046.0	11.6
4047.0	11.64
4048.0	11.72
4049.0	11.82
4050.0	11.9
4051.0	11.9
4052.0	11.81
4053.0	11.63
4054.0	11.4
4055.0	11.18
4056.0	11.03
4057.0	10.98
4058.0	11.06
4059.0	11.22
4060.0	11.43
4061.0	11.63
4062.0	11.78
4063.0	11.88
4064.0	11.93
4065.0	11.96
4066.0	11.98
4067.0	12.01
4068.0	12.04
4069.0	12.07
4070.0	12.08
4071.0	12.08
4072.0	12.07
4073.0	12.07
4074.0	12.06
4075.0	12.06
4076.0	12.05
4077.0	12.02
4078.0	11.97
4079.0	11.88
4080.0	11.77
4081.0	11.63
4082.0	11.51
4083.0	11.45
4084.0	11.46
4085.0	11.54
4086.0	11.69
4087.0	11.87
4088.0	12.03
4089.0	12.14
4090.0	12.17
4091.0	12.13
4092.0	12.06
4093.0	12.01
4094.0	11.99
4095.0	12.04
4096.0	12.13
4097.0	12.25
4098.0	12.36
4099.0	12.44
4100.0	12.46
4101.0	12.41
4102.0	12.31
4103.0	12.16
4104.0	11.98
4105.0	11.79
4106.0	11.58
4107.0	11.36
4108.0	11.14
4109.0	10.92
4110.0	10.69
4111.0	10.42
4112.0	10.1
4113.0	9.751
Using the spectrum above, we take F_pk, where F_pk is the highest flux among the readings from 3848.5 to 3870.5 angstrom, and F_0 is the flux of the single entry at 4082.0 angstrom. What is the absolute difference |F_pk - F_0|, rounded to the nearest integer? 7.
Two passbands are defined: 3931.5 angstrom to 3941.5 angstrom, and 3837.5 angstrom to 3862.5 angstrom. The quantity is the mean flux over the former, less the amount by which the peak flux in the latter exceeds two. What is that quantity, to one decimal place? -0.8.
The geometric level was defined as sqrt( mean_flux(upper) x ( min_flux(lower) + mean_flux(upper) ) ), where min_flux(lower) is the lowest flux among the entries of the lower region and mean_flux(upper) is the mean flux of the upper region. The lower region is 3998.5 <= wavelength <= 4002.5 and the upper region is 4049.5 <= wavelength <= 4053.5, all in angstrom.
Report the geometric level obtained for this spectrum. 16.8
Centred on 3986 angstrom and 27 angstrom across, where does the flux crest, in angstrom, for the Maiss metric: 3973.0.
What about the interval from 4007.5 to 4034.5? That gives 4014.0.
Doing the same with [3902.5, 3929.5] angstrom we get 3903.0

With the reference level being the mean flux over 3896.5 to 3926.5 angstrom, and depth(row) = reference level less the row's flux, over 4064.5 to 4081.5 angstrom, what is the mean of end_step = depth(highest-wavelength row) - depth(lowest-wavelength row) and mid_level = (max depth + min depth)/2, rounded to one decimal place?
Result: 0.7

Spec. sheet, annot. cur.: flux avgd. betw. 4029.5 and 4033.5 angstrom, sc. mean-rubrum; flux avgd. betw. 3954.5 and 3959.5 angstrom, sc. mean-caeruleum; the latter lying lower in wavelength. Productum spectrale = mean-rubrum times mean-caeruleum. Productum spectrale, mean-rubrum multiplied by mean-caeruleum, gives 147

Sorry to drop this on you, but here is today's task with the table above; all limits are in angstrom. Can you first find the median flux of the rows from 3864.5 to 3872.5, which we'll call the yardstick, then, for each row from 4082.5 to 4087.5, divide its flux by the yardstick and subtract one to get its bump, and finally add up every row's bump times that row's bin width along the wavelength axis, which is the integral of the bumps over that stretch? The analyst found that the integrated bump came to -1.75 angstrom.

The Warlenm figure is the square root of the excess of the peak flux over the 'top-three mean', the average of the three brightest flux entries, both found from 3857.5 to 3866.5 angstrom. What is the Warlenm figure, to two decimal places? 0.77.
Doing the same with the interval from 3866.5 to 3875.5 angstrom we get 0.28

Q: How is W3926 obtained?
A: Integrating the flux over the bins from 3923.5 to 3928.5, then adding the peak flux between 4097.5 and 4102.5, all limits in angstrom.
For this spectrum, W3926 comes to 74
